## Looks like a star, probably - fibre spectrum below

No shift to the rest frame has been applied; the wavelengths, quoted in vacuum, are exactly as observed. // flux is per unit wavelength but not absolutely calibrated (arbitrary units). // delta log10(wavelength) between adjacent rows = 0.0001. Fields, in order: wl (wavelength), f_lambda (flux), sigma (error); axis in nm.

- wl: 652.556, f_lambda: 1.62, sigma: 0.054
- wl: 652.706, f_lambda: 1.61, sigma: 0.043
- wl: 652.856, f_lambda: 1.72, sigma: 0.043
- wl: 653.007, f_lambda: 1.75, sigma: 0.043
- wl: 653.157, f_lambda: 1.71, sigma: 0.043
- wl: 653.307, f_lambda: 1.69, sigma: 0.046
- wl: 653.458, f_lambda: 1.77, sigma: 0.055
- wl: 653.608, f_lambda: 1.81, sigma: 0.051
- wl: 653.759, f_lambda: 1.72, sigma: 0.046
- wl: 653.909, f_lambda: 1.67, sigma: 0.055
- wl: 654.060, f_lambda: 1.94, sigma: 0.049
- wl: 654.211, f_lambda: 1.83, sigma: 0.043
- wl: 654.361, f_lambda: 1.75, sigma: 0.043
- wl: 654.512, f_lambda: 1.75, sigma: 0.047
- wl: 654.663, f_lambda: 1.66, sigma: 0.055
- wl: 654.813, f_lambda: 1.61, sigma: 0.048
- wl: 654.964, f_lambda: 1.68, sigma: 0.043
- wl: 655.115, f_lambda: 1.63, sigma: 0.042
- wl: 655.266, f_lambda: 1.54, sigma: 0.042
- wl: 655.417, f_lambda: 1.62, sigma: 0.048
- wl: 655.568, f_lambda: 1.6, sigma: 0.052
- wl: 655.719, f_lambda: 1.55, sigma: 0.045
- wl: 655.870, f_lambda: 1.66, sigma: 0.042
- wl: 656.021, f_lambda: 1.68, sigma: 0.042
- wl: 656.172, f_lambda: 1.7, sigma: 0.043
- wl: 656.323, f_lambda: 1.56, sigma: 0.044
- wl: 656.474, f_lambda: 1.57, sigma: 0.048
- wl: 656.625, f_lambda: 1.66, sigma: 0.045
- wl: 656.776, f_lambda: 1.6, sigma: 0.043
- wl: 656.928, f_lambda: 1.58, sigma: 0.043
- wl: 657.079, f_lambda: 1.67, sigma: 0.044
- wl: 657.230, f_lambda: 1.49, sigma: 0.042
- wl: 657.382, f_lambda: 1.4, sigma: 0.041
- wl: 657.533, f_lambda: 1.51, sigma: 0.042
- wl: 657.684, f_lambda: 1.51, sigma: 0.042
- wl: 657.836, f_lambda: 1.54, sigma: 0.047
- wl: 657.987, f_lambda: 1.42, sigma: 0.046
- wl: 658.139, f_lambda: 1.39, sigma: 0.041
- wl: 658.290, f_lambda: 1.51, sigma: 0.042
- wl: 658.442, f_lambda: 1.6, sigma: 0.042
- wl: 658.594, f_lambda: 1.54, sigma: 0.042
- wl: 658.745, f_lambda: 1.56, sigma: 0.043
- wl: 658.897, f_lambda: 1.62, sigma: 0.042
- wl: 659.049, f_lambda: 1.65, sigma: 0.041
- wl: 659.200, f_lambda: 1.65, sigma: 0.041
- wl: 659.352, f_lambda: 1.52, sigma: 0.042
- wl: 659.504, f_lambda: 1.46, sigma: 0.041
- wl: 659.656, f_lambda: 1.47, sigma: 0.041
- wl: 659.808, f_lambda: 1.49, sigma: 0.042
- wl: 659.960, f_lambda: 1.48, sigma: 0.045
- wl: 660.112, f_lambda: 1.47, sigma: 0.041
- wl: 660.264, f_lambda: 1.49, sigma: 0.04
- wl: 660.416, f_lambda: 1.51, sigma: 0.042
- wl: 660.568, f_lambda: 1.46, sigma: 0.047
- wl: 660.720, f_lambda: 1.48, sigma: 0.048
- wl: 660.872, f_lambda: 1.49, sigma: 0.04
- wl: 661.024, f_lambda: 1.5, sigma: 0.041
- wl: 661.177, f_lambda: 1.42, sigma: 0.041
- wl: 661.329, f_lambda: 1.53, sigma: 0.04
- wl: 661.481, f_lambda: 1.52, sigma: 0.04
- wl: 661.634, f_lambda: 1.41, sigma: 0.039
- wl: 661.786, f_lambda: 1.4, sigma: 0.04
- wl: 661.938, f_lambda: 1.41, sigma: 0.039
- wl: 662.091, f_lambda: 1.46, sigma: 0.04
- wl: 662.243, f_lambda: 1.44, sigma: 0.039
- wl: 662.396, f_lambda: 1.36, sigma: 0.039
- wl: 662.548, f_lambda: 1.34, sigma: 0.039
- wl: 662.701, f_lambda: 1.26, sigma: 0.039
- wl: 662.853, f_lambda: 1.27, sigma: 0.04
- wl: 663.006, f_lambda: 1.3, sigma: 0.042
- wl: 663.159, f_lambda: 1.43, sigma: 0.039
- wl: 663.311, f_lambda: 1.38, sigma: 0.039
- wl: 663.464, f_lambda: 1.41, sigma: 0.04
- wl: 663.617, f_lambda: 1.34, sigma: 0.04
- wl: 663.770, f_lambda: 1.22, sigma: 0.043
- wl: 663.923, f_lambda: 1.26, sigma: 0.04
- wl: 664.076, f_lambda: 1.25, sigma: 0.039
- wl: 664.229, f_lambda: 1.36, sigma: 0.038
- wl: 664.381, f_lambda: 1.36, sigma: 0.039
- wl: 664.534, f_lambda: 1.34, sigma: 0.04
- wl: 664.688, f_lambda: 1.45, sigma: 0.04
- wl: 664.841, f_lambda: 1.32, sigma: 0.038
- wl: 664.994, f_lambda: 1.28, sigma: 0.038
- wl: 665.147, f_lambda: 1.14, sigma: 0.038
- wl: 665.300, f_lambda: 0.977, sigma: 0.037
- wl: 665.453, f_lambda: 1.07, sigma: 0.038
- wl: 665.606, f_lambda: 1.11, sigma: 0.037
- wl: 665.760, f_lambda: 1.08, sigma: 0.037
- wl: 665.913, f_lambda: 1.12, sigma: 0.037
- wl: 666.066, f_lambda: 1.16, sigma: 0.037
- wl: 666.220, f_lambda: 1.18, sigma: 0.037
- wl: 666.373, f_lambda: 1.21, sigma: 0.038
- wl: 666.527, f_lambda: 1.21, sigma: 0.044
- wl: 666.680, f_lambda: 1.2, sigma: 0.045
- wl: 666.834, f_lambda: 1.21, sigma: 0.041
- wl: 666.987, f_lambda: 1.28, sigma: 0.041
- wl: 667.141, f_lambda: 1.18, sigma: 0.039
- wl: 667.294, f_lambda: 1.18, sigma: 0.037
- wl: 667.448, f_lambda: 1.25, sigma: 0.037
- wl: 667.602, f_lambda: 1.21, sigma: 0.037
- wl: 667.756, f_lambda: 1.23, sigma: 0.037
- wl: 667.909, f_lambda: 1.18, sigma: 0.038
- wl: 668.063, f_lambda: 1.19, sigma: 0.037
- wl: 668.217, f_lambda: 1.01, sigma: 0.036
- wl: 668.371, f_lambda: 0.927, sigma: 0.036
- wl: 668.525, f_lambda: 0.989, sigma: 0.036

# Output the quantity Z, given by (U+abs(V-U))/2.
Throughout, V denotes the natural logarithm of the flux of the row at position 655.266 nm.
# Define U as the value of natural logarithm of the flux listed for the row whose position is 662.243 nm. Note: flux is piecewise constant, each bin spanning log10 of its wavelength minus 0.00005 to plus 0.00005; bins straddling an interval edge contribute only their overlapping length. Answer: 0.22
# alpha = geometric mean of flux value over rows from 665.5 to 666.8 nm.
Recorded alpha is 1.16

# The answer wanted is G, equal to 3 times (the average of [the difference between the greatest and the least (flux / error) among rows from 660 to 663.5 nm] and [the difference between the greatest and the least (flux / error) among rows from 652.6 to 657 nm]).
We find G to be 29.7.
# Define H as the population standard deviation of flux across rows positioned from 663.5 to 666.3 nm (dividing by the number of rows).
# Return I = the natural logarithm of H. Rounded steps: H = 0.123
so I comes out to -2.10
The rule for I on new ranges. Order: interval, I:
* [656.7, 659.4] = -2.51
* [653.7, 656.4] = -2.33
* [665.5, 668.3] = -2.78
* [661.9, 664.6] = -2.67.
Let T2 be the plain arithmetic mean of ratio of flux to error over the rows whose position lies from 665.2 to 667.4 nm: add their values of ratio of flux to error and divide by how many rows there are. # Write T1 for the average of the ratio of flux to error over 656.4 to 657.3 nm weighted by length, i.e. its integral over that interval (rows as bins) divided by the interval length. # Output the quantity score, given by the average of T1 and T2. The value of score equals 33.0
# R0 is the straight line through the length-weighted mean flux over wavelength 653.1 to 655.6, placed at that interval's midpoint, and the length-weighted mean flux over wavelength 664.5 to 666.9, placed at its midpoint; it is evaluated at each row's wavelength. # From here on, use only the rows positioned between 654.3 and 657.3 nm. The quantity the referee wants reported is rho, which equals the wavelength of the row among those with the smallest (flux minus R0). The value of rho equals 655.266 nm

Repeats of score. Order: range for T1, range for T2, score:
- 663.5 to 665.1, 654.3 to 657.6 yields 34.8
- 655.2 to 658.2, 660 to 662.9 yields 35.4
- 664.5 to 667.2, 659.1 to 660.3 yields 33.4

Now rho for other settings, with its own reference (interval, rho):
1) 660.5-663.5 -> 662.701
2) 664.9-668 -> 665.300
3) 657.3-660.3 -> 657.382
